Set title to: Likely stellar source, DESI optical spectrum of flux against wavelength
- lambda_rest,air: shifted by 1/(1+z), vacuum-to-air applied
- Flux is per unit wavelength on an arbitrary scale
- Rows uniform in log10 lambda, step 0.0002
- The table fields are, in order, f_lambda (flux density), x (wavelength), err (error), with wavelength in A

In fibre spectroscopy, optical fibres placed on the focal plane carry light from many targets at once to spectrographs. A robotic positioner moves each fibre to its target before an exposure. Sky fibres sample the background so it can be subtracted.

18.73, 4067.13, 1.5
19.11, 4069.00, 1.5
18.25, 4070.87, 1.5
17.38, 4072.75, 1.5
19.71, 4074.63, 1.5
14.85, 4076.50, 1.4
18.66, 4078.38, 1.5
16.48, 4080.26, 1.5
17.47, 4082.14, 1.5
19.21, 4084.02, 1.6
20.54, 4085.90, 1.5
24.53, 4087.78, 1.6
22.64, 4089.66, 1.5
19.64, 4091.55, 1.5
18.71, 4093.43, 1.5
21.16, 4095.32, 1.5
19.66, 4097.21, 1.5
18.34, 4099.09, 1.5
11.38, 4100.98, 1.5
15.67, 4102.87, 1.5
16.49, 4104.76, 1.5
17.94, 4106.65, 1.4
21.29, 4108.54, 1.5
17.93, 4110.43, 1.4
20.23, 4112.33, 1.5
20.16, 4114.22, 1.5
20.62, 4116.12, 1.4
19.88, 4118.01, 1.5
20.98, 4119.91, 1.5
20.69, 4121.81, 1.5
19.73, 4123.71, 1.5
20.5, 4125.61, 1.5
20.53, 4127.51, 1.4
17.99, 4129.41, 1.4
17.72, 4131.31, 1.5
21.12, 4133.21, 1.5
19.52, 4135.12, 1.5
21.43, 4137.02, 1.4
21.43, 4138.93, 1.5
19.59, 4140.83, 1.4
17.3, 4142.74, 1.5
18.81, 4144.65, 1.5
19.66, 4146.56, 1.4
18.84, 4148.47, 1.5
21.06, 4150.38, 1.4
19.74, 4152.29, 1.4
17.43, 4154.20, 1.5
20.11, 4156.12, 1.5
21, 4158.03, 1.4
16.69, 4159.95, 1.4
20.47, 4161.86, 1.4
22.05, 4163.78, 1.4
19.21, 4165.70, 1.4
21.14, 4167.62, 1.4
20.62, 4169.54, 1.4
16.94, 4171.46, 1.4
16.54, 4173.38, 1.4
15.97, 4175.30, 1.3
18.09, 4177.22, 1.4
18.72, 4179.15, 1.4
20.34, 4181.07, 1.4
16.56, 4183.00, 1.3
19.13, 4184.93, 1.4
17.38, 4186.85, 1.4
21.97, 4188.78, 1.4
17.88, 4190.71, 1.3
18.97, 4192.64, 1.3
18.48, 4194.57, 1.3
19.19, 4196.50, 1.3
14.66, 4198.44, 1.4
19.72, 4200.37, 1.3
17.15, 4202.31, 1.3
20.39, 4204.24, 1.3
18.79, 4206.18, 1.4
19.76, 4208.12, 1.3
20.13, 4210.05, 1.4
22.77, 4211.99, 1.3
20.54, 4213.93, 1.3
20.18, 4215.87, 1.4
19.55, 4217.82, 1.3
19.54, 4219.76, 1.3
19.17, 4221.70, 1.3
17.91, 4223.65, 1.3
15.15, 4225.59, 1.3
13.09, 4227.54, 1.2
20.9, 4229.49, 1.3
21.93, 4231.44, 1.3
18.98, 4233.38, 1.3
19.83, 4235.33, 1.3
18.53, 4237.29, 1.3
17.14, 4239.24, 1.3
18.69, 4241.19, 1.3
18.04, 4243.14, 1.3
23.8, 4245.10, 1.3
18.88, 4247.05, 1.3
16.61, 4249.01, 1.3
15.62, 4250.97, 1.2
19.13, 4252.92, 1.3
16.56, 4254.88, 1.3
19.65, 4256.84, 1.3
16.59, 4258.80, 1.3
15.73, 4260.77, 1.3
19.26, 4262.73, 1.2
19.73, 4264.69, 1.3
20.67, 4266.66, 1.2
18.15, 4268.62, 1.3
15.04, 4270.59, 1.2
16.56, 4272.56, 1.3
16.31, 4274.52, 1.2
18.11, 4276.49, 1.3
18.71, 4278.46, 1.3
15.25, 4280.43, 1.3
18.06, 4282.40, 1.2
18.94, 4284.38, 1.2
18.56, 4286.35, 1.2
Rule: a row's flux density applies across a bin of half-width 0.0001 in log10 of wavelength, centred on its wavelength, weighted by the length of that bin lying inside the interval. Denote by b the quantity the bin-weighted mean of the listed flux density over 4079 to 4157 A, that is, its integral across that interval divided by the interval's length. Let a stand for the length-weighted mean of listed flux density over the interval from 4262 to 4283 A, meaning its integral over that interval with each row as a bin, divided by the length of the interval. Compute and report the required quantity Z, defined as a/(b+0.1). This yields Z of 0.91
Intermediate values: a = 17.8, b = 19.4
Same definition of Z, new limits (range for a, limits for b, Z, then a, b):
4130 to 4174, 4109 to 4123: 0.97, 19.5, 20.1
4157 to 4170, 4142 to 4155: 1.05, 20.2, 19.0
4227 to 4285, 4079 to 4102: 0.95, 18.2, 19.1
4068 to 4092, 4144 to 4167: 0.97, 19.1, 19.6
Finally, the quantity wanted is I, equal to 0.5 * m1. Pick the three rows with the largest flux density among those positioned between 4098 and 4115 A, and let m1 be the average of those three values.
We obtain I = 10.3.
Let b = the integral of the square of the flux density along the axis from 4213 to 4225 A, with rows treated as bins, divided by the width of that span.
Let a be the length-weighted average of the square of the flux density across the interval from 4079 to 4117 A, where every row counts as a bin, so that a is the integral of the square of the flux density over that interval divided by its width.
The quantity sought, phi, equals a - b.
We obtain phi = -7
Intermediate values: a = 368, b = 375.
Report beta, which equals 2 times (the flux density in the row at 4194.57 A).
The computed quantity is 37.0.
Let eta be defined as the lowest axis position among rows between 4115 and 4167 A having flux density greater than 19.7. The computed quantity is 4116.12 A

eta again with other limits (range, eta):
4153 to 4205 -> 4156.12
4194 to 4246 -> 4200.37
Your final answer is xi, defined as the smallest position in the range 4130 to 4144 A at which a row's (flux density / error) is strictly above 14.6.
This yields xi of 4137.02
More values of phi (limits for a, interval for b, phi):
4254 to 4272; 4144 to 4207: -36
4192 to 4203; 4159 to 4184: -27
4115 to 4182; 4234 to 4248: 8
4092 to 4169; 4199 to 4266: 21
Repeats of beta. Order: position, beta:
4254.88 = 33.1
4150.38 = 42.1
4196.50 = 38.4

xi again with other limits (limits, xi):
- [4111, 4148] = 4116.12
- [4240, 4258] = 4245.10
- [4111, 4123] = 4116.12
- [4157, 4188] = 4158.03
